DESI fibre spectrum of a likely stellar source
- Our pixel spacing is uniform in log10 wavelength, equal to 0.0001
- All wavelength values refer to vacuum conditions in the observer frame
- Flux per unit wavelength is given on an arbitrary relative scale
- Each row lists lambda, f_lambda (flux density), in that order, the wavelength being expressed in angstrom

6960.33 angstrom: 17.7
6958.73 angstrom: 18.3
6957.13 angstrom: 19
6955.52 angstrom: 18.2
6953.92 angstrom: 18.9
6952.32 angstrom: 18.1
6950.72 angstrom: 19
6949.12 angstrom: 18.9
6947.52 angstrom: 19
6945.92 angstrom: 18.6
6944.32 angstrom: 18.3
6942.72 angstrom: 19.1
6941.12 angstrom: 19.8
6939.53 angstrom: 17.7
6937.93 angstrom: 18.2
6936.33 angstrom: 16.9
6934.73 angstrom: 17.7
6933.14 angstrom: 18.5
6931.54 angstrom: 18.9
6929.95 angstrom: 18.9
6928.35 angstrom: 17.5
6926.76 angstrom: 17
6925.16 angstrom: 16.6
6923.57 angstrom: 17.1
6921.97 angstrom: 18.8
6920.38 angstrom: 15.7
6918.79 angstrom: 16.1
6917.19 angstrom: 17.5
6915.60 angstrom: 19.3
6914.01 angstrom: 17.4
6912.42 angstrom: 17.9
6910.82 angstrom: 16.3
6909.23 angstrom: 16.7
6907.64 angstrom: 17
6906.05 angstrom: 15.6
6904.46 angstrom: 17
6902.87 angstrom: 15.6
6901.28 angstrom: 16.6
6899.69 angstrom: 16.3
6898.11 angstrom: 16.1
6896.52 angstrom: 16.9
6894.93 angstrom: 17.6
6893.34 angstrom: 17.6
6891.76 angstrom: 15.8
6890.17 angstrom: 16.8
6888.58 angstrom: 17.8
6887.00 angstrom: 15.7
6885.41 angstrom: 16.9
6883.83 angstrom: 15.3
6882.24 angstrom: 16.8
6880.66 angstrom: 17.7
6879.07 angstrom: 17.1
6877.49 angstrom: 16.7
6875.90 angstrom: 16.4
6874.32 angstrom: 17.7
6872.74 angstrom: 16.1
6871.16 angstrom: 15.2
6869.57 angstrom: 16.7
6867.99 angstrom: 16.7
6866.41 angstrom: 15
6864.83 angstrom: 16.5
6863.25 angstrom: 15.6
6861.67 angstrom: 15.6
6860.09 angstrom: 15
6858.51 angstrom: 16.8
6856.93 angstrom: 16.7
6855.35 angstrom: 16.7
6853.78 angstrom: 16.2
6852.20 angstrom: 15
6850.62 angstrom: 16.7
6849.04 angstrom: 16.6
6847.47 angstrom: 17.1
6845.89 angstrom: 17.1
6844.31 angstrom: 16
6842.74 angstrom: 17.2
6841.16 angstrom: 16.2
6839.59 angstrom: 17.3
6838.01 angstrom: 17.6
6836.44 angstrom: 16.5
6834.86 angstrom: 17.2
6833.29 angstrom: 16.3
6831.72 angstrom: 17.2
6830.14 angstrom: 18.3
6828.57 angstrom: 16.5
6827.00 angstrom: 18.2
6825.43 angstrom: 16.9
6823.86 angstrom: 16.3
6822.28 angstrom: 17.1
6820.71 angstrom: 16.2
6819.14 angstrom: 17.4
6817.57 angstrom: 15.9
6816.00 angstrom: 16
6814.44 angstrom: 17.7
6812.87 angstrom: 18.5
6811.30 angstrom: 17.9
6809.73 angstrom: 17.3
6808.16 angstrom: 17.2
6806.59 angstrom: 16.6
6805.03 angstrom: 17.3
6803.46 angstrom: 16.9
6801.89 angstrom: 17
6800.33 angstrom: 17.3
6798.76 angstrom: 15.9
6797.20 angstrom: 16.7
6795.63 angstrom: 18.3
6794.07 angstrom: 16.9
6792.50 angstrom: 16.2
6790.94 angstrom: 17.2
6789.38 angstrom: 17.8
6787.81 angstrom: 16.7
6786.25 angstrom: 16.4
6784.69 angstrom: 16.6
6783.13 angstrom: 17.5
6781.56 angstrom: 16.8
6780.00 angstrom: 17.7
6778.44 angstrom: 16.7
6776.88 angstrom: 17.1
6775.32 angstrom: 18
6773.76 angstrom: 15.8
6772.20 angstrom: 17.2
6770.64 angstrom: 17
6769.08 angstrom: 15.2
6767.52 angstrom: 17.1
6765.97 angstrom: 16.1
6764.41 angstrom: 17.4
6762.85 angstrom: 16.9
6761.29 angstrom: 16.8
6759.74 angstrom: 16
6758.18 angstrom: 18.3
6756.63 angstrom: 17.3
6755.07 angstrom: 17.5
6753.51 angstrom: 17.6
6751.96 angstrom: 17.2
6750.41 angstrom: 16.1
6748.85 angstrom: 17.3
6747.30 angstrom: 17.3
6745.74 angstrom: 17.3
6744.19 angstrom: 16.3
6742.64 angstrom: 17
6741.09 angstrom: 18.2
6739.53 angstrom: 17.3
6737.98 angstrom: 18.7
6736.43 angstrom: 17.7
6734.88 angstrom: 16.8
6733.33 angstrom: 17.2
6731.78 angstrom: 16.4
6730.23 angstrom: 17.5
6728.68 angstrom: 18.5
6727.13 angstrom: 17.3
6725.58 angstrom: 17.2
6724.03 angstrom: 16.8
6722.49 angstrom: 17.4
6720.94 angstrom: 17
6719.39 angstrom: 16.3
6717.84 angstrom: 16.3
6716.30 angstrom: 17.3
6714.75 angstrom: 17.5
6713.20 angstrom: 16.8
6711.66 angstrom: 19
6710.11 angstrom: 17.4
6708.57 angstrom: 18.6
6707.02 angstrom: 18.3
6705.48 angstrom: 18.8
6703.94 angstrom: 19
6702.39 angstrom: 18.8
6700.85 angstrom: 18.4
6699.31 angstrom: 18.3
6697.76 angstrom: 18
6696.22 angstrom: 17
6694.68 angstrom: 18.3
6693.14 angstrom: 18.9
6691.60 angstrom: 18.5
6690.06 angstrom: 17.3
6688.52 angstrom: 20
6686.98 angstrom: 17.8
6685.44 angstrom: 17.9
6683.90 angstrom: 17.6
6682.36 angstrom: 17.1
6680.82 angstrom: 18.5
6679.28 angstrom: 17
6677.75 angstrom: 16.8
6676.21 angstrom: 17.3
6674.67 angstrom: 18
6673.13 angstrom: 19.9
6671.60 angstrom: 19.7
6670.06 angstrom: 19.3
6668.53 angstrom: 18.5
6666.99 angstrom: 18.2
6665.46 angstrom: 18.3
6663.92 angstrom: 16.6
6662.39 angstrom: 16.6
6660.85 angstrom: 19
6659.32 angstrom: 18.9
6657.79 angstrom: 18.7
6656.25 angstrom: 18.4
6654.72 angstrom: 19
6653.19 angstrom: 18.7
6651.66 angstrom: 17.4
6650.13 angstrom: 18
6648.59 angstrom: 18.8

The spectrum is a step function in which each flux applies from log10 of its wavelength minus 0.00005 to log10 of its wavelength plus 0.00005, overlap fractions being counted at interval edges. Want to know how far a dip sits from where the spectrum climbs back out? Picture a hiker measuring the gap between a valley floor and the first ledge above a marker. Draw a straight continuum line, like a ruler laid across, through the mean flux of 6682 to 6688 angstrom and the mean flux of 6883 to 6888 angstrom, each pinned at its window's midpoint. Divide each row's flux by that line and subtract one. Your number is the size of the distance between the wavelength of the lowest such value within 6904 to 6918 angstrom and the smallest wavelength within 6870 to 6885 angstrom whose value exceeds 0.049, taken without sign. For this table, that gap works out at 31.7 angstrom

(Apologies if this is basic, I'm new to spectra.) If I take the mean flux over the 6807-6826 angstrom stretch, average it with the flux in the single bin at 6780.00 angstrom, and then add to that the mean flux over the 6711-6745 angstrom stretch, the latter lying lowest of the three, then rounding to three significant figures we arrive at 34.7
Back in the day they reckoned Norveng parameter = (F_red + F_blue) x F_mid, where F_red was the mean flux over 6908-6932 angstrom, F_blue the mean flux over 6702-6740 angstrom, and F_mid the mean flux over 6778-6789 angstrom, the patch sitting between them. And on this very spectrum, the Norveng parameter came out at 593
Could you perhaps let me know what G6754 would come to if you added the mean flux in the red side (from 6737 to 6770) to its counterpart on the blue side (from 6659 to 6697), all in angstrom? 35.21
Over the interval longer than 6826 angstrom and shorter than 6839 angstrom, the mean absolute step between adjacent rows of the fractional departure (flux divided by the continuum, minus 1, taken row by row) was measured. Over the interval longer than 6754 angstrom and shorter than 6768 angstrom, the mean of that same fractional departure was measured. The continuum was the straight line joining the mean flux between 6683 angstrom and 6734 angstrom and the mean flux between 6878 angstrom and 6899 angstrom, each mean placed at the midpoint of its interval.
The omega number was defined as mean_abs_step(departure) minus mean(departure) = 0.09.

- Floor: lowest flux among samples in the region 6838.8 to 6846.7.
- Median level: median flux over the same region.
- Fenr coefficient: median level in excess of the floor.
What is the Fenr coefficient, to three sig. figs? 1.10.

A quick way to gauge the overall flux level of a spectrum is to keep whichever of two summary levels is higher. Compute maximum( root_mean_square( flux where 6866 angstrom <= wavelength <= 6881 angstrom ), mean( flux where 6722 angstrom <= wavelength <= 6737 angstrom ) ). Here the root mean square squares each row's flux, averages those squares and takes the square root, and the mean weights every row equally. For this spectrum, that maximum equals 17.3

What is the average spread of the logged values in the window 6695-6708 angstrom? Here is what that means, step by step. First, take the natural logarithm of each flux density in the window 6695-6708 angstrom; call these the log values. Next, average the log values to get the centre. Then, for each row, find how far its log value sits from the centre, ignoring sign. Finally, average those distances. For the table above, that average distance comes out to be 0.0234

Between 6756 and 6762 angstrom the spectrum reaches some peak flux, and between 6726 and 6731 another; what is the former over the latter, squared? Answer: 0.98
